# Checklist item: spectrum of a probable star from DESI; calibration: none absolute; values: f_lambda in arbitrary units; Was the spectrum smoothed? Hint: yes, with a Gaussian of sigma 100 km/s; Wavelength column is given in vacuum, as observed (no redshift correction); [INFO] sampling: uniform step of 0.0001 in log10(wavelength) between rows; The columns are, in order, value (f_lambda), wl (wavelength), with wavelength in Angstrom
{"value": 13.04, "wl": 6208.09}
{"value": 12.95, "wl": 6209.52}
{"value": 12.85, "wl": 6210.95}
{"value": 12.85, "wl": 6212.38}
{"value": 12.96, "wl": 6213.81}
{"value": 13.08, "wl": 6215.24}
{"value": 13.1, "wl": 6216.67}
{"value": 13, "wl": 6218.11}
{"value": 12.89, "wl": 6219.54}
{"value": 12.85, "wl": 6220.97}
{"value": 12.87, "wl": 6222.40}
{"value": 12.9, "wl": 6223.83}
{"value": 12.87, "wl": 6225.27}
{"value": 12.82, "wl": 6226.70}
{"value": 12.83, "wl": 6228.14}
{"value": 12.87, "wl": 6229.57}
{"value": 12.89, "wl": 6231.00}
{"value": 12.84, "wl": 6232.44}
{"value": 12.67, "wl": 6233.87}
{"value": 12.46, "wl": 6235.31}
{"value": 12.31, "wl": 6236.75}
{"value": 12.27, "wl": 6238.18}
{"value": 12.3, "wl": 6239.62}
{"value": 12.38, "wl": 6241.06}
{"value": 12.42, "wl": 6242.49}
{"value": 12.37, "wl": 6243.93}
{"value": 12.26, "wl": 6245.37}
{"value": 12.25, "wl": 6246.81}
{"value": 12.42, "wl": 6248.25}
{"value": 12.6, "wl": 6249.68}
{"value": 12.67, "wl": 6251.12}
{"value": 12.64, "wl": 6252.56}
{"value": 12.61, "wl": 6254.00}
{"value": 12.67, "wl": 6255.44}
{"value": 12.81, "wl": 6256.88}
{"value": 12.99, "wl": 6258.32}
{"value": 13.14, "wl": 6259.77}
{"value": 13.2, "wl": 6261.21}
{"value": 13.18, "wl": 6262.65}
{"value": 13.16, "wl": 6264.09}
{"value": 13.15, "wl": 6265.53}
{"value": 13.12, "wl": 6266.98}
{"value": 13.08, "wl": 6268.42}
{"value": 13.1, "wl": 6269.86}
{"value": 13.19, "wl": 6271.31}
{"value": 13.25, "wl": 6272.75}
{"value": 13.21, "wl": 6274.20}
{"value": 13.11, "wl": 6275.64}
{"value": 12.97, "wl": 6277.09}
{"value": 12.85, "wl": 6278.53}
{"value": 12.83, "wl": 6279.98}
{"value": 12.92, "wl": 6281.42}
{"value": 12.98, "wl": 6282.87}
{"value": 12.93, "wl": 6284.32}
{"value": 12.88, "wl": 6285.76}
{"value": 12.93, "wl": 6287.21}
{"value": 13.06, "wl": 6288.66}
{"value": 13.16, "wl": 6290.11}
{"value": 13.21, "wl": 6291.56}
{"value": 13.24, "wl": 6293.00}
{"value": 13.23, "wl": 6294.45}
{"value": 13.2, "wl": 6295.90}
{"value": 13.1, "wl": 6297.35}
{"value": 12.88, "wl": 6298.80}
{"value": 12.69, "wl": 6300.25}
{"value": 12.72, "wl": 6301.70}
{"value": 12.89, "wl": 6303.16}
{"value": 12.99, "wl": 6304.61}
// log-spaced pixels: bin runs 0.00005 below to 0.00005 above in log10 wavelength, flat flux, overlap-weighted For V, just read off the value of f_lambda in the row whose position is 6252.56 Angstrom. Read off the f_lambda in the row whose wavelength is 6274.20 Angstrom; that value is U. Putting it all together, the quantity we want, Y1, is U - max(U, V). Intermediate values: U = 13.21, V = 12.64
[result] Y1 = 0.00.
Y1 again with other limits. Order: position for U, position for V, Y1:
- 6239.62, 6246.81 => 0.00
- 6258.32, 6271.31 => -0.20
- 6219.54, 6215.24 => -0.19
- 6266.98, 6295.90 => -0.08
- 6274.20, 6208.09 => 0.00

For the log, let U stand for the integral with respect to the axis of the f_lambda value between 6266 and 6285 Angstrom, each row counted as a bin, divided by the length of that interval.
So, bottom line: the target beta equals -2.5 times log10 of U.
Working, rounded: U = 13.0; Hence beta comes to -2.79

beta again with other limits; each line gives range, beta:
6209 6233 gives -2.78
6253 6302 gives -2.79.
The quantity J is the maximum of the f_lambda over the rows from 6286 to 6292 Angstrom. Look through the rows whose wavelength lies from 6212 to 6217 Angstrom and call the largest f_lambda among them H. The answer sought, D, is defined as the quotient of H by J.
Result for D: 0.99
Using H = 13.1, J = 13.21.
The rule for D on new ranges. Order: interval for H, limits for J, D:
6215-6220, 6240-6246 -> 1.05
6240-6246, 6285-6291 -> 0.94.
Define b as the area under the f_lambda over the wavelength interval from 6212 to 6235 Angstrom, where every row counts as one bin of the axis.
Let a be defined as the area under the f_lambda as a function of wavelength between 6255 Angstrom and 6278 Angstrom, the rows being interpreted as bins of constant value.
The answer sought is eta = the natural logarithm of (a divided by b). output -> 0.015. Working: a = 301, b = 296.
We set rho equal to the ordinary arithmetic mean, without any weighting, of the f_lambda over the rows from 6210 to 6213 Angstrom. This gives 12.85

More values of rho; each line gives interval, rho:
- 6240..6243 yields 12.40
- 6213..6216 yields 13.02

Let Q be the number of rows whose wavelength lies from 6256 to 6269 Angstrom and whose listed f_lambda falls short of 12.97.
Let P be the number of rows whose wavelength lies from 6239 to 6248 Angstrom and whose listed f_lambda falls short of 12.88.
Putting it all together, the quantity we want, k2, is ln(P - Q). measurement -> 1.61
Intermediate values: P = 6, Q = 1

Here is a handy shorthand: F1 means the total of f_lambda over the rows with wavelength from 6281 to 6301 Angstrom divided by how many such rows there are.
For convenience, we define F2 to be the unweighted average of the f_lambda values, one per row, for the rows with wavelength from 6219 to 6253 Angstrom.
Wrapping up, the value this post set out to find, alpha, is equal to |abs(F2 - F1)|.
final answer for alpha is 0.42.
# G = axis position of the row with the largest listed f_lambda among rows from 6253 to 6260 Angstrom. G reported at 6259.77 Angstrom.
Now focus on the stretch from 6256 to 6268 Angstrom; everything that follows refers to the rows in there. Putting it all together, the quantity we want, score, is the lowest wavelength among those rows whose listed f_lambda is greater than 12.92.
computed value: 6258.32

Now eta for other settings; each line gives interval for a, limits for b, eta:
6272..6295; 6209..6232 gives 0.011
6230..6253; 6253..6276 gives -0.044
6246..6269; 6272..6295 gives -0.015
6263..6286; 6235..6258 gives 0.045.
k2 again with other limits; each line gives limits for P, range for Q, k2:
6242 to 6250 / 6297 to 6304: 0.69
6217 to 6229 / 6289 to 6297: 1.61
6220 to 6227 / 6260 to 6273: 1.39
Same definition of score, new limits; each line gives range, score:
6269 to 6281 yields 6269.86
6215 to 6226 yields 6215.24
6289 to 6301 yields 6290.11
